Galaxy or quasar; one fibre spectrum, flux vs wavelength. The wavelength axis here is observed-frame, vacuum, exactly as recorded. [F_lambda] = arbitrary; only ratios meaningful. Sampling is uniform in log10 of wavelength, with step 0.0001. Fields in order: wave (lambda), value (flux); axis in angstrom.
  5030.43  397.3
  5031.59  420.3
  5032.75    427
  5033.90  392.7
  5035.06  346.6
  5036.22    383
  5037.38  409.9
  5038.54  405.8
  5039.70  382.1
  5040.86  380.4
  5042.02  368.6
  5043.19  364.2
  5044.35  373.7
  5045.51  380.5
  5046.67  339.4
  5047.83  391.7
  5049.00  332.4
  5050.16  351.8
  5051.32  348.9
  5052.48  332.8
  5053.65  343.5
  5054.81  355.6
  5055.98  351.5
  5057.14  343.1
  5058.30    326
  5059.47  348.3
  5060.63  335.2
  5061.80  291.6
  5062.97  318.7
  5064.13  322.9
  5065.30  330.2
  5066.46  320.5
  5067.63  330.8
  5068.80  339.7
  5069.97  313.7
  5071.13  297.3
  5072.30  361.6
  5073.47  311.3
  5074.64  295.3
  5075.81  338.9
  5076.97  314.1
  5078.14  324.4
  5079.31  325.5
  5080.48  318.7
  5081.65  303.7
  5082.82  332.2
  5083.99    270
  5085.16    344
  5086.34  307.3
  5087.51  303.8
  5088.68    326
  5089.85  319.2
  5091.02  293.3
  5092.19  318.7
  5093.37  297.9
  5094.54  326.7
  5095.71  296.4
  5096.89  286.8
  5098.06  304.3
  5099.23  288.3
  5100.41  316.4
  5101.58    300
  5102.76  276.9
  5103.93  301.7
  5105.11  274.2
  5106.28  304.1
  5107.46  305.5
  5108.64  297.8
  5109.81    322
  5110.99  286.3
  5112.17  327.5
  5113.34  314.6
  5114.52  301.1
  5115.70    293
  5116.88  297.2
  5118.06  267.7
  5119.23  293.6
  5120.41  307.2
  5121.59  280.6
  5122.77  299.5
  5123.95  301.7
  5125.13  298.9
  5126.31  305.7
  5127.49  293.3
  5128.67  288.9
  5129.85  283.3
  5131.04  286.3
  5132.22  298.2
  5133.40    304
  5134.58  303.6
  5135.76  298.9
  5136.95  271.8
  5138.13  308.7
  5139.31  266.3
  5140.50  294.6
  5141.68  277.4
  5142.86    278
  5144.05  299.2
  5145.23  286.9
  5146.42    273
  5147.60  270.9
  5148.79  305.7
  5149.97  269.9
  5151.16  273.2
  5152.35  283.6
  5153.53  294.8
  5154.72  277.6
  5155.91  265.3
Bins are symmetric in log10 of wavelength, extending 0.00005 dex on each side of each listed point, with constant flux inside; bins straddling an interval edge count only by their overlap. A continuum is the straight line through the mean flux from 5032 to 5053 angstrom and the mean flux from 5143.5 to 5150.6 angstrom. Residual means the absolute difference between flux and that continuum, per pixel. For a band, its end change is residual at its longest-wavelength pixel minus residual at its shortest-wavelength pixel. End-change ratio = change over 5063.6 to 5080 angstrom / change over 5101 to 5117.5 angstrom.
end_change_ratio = 1.5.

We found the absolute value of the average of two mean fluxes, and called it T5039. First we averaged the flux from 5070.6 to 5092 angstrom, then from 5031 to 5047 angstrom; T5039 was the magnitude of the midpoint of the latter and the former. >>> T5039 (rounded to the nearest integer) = 350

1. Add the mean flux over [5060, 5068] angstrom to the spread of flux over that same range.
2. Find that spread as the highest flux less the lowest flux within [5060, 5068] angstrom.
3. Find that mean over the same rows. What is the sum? 365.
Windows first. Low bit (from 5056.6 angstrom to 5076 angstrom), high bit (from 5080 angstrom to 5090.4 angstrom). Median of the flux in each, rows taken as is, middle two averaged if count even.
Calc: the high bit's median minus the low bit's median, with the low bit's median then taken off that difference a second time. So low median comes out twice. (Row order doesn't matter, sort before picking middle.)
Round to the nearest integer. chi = -333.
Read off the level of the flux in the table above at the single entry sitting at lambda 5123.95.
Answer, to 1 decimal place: 301.7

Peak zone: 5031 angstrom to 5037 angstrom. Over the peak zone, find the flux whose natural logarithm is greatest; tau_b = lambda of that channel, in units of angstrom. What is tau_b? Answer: 5032.75 angstrom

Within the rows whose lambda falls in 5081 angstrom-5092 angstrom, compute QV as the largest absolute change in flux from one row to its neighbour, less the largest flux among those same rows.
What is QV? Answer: -270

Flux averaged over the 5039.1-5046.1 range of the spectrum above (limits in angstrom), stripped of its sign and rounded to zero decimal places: 375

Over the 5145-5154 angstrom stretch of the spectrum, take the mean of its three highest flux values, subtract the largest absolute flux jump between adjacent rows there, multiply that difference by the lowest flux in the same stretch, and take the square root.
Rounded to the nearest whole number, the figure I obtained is 265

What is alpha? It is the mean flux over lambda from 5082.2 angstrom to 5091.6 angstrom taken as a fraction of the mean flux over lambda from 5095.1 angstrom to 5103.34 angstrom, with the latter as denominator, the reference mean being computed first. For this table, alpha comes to 1.06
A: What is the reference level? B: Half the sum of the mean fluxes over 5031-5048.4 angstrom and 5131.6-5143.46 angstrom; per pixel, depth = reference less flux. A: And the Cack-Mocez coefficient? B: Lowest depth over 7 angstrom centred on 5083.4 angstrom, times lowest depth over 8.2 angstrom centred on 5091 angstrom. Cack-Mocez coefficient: -71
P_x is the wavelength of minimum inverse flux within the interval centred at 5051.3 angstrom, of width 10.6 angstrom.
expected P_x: 5047.83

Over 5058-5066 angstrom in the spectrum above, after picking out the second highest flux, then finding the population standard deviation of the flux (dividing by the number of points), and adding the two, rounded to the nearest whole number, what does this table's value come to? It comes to 351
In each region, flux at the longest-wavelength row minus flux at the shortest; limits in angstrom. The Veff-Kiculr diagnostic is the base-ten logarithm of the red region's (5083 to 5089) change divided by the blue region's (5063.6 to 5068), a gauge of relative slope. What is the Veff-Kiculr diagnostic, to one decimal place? 0.9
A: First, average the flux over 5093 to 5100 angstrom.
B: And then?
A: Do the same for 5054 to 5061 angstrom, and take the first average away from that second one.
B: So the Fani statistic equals 43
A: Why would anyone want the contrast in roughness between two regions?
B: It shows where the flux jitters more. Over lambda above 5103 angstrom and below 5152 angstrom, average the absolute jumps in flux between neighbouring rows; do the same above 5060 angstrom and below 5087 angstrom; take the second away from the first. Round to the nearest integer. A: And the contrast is -10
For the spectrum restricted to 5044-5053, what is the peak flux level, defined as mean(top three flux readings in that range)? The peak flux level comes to 382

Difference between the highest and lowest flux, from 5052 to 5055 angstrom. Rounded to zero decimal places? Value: 23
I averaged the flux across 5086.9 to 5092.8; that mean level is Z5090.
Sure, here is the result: 312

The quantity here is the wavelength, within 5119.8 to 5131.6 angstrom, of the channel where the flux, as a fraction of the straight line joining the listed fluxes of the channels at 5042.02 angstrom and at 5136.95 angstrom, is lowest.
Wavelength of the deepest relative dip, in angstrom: 5121.59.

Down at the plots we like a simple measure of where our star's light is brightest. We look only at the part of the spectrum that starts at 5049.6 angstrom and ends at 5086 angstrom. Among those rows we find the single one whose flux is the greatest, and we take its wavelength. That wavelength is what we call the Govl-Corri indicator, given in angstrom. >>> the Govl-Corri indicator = 5072.30 angstrom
